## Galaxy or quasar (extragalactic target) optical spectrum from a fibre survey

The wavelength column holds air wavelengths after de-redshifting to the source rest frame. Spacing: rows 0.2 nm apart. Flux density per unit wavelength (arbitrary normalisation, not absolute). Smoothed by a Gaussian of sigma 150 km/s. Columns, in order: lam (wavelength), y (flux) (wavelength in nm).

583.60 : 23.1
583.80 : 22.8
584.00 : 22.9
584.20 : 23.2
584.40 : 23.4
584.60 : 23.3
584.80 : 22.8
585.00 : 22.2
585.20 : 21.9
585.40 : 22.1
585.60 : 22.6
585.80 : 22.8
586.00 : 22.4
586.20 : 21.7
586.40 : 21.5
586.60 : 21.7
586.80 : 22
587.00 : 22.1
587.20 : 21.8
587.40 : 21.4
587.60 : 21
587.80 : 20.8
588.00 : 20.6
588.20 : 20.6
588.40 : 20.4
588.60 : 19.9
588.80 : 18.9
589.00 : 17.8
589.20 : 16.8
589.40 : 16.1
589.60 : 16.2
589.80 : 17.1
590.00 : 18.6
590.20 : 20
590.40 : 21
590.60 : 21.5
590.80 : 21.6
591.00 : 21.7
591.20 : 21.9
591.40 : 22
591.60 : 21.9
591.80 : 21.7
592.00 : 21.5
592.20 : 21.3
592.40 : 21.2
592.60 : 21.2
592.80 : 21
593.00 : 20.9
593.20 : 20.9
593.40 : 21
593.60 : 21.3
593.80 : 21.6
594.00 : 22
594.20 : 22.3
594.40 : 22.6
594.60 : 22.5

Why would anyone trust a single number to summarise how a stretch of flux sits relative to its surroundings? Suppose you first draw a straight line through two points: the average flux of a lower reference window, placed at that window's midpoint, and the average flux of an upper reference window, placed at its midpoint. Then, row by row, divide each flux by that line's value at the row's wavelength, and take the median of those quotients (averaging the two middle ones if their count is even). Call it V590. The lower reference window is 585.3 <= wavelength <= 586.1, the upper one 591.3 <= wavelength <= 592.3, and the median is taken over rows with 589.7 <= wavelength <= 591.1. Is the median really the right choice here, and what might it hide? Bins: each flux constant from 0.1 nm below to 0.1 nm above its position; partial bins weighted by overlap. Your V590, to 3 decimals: 0.961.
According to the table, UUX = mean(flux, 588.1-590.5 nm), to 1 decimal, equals 18.6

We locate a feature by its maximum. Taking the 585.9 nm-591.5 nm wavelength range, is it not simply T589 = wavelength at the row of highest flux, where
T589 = 586.00 nm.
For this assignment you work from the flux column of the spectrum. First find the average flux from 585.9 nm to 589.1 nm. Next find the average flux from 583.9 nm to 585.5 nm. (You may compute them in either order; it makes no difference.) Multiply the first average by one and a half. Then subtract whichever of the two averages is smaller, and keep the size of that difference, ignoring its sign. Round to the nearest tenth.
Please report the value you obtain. 10.5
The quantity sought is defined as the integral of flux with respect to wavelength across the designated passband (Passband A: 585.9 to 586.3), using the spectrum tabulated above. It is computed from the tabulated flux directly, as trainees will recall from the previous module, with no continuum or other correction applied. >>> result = 8.82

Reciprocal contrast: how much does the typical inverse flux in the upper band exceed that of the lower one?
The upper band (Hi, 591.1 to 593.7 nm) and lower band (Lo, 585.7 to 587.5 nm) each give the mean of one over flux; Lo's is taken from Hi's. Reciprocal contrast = 0.001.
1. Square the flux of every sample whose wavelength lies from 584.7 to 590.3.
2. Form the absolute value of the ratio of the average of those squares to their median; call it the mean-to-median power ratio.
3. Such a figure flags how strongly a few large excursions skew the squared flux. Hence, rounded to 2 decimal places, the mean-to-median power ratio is 0.94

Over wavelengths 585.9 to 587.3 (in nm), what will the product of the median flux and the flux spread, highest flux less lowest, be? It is 20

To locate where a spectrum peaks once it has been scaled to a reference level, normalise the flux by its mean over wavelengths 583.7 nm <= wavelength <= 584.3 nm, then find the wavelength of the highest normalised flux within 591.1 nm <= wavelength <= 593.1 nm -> 591.40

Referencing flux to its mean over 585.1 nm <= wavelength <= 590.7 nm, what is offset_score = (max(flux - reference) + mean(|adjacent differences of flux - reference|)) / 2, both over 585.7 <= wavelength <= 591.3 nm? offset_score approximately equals 1.5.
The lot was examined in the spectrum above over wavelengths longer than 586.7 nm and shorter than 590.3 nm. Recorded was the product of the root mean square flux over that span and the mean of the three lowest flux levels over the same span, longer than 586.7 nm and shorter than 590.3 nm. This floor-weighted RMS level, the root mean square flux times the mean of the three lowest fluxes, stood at 322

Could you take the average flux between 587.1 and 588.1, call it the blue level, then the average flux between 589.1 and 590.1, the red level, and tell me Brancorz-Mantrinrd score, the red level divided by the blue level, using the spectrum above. 0.80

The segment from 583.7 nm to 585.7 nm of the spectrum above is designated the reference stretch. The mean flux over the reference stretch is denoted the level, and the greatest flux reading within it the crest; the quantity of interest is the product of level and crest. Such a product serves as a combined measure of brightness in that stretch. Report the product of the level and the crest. 532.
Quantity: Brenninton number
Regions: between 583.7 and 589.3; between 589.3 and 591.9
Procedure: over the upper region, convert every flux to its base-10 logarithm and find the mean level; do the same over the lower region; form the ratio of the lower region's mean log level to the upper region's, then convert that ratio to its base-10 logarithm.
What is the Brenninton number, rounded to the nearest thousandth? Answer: 0.010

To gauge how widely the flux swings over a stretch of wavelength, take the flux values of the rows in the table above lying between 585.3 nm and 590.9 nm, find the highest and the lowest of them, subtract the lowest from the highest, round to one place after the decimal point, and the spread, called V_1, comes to 6.7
